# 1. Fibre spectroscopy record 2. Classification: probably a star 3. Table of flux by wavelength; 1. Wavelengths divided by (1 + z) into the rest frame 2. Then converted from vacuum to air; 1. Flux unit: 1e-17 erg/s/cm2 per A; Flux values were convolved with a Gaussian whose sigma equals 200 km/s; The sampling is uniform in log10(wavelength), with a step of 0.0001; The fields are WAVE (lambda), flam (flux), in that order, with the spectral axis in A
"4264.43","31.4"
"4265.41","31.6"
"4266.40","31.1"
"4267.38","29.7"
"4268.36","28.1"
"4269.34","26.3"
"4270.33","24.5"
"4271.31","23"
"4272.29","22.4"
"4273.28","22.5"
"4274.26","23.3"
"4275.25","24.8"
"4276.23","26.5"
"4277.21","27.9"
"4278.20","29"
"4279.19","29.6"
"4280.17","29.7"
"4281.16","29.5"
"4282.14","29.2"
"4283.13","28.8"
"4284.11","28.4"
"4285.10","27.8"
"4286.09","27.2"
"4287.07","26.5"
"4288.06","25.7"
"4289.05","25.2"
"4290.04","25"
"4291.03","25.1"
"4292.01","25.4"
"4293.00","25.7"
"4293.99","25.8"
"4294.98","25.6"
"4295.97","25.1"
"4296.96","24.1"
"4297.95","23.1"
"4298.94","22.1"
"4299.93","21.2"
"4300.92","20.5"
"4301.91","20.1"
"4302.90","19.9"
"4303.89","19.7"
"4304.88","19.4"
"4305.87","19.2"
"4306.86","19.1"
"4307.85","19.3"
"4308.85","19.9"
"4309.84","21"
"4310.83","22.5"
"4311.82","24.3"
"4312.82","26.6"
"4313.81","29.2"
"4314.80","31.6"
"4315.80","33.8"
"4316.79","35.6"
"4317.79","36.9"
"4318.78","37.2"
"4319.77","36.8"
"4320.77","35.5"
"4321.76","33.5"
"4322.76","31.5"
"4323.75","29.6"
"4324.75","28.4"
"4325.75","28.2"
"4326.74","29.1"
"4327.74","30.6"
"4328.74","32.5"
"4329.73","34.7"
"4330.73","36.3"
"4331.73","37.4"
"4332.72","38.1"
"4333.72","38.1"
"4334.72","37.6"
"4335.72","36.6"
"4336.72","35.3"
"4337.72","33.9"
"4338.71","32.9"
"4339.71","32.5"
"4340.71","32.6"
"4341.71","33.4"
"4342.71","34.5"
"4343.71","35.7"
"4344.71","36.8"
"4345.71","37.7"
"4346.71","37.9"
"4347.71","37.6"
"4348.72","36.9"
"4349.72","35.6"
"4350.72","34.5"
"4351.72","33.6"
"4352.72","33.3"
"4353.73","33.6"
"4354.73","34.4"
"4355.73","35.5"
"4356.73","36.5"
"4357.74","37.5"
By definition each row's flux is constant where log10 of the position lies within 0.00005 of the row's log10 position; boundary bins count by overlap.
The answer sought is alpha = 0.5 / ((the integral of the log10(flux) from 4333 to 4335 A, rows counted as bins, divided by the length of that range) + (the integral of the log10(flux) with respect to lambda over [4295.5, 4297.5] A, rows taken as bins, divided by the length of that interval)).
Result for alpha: 0.169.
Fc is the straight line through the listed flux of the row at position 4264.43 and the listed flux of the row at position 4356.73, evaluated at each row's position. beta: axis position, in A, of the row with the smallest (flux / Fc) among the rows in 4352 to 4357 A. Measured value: 4352.72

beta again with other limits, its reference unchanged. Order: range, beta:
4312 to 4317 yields 4312.82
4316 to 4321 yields 4320.77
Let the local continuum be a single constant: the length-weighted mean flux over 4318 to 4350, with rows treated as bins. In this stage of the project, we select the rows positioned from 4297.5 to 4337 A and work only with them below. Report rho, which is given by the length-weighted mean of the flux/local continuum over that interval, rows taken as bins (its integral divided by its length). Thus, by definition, 0.83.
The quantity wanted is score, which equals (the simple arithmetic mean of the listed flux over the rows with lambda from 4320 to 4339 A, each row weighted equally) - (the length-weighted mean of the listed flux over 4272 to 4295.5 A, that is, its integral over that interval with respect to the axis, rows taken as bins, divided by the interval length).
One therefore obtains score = 7.1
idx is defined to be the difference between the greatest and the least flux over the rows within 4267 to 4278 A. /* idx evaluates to 7.3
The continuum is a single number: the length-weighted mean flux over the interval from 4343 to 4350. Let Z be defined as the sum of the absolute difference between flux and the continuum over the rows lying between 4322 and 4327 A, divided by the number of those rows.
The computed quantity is 7.5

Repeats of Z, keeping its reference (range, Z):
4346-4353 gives 1.7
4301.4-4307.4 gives 17.3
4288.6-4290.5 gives 11.7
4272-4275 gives 14.1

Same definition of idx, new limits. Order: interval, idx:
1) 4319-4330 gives 8.6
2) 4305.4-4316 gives 14.7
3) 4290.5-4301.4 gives 5.3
